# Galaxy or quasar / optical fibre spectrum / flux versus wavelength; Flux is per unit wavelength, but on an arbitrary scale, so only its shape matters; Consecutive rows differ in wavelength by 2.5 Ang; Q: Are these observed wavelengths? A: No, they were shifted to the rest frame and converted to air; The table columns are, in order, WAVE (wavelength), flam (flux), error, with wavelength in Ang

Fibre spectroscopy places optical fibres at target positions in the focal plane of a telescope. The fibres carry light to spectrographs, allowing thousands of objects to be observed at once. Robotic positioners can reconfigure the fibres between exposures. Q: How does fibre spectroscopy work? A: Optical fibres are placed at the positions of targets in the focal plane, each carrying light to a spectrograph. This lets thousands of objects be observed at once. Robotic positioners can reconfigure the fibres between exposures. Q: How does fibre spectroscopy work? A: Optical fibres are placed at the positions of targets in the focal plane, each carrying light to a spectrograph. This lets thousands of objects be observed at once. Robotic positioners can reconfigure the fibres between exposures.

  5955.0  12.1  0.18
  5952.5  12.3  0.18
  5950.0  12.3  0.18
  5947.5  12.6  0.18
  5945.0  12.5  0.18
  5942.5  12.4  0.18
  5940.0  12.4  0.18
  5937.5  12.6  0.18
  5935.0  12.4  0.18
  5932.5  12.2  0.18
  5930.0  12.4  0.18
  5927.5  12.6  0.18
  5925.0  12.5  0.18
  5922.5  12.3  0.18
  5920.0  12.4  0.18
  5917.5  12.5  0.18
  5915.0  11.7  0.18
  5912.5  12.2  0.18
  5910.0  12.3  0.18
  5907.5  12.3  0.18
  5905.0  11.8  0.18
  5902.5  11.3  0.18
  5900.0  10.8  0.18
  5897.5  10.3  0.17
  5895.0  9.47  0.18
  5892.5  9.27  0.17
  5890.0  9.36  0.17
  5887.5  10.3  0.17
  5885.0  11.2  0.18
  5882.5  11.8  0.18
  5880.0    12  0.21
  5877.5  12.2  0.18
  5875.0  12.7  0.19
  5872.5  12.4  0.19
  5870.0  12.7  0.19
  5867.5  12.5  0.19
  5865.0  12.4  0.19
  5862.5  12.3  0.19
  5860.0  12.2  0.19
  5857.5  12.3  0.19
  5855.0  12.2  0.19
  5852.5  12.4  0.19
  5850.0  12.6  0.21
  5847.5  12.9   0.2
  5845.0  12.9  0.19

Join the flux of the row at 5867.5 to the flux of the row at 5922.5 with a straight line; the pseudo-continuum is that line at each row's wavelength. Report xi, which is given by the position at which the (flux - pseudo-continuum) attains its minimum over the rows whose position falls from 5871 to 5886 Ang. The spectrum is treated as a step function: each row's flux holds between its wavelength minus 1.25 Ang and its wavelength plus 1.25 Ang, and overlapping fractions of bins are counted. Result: 5885.0 Ang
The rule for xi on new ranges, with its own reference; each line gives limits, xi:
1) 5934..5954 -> 5950.0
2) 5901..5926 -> 5902.5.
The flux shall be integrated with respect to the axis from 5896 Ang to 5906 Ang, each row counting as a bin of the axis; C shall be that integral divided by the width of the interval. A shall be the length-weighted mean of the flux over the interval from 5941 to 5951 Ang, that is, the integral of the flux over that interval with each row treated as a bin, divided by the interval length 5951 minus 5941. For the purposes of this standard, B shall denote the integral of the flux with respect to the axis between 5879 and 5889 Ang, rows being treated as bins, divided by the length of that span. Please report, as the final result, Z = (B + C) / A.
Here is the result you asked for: 1.79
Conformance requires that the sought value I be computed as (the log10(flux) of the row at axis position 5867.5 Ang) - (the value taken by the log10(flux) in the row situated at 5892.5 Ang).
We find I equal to 0.130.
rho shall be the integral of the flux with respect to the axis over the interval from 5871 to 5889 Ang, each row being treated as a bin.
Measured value 212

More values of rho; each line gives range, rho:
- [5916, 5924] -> 99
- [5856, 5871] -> 186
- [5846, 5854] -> 101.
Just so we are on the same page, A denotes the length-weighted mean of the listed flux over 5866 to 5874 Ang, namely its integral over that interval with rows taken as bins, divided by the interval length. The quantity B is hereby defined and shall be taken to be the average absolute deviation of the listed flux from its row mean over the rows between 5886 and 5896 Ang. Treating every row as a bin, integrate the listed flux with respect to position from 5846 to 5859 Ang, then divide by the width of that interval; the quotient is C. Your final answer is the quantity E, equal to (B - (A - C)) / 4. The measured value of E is 0.07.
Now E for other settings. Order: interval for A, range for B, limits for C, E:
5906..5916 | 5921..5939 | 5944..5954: 0.10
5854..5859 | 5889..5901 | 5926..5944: 0.19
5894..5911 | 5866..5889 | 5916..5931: 0.46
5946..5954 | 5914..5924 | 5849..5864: 0.05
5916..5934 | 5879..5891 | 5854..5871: 0.21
